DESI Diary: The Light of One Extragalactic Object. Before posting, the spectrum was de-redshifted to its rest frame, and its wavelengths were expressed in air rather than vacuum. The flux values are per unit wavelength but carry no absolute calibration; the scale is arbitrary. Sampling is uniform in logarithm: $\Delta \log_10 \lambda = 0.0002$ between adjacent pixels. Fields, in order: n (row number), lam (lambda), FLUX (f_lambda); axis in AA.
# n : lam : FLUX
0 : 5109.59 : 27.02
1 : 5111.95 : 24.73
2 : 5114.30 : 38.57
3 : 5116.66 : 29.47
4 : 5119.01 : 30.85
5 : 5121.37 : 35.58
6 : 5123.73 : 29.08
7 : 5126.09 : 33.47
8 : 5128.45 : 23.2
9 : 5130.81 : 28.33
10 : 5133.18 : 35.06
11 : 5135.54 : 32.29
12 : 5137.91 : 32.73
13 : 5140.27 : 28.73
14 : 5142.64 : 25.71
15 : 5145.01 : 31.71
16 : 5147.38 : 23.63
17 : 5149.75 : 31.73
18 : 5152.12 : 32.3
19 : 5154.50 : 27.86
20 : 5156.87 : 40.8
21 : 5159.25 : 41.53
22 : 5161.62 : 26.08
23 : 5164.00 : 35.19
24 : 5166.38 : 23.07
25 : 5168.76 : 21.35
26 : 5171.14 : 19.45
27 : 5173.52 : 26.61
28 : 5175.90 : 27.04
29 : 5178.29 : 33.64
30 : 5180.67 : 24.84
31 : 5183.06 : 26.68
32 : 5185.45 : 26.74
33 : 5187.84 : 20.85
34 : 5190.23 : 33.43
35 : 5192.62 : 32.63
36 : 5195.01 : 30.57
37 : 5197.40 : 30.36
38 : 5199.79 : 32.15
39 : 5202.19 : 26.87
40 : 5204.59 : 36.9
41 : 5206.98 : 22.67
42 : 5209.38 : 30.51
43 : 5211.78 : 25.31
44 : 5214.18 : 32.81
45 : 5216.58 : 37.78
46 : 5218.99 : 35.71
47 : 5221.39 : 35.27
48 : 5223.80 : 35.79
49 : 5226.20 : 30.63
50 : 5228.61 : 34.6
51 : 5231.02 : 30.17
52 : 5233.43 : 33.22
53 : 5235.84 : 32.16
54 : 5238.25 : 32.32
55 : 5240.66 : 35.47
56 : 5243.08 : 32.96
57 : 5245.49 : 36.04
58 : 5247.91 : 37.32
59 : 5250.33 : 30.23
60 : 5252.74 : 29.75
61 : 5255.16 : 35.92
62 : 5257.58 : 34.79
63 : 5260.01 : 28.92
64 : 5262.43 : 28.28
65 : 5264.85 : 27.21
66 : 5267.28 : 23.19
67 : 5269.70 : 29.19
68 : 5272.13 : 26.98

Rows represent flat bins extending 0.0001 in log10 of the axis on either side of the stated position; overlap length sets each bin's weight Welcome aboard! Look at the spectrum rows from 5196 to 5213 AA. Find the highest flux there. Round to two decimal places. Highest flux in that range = 36.90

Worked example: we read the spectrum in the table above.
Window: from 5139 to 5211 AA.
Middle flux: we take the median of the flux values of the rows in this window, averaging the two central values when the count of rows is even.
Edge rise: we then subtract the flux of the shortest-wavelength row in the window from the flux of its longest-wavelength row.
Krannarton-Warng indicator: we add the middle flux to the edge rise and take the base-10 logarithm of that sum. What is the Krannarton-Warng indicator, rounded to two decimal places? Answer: 1.48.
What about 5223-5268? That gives 1.29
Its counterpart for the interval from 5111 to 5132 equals 1.52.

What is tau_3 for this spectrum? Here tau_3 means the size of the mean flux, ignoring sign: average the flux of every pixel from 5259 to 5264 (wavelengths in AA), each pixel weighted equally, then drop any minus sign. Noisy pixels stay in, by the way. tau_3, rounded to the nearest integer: 29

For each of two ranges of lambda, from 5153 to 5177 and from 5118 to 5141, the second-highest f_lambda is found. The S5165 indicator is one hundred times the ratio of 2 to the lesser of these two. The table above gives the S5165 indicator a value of 5.70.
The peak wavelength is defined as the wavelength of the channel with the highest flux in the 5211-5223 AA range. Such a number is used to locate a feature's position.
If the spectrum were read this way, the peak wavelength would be 5216.58 AA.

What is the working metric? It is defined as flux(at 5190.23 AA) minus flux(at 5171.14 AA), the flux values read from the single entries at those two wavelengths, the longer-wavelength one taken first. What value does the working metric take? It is 14.0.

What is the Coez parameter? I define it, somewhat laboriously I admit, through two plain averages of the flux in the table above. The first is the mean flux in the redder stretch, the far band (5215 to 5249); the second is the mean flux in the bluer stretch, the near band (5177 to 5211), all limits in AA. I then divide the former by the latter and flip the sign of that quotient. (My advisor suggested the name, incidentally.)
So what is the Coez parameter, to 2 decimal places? -1.17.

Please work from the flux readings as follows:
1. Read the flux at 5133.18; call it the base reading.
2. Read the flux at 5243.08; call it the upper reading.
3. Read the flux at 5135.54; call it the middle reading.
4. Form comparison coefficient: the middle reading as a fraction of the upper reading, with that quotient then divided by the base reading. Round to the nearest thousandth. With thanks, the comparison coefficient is 0.028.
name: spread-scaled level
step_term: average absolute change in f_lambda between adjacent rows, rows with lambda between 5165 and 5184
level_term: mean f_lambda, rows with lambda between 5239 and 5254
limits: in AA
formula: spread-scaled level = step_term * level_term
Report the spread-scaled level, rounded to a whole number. 137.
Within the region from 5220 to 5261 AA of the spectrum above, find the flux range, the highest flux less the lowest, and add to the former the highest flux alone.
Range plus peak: 46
